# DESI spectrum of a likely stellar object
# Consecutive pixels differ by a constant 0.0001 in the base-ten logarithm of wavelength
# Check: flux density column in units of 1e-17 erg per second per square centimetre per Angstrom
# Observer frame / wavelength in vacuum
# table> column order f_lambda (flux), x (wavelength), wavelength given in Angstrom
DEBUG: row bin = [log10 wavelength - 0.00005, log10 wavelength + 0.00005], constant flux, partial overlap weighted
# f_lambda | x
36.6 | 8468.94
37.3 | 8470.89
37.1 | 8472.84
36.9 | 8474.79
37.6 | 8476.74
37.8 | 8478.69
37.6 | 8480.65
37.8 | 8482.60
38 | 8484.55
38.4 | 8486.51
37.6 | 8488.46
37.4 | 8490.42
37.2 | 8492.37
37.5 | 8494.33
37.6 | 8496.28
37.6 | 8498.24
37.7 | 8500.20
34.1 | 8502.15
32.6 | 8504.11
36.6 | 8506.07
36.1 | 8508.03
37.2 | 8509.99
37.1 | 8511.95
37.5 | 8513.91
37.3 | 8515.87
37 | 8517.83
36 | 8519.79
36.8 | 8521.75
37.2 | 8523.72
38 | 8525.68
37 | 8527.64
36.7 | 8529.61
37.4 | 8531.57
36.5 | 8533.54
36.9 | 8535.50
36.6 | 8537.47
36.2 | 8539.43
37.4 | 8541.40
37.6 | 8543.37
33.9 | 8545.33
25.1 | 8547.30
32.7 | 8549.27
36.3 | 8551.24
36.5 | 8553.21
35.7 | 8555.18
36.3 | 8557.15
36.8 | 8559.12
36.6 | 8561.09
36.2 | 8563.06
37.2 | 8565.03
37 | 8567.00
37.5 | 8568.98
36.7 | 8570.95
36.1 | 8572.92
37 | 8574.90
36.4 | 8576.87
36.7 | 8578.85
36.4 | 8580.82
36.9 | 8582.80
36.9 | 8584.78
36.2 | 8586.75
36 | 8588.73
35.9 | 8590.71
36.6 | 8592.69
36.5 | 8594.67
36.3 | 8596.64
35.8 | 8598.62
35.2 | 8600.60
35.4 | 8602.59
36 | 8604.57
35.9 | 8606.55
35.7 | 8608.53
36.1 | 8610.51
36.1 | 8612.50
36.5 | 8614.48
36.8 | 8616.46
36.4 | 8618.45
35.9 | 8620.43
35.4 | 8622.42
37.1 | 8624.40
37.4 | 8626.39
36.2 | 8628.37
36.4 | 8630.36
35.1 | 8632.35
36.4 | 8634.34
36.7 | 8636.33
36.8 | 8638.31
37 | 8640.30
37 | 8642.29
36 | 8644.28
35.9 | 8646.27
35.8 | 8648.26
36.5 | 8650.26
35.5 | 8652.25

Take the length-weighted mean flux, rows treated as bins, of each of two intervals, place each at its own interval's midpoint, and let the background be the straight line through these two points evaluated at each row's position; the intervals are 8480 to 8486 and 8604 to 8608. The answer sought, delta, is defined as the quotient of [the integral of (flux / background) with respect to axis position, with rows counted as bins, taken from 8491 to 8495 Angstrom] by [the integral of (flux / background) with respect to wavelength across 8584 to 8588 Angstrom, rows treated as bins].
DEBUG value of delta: 0.98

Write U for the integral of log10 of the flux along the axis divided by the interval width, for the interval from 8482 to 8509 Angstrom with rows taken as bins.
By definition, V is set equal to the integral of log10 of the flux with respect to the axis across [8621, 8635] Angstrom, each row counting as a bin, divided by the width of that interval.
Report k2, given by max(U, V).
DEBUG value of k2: 1.57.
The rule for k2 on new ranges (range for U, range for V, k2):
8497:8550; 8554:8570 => 1.56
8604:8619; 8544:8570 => 1.56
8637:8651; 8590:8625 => 1.56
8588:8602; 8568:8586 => 1.57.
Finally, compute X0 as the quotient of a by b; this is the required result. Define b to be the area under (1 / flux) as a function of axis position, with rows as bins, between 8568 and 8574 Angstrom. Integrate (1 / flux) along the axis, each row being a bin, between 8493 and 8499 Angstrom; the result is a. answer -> 1.0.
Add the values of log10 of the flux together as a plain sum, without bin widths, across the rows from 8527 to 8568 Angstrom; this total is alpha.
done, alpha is 32.61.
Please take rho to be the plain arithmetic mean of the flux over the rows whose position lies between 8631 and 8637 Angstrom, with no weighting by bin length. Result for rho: 36.1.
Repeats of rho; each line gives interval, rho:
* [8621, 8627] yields 36.6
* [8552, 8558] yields 36.2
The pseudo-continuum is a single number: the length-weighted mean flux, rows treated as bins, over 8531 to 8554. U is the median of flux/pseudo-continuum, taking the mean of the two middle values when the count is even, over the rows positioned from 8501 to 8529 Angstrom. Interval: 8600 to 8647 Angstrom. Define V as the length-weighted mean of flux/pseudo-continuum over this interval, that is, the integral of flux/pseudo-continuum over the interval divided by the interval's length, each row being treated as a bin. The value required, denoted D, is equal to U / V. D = 1.02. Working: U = 1.05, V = 1.03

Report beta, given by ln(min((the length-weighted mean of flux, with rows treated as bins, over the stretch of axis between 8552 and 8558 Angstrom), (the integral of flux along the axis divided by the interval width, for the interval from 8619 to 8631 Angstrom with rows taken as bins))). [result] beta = 3.59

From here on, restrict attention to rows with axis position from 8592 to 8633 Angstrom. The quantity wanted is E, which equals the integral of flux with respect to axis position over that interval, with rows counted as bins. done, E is 1482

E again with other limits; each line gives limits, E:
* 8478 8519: 1518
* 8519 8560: 1471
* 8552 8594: 1535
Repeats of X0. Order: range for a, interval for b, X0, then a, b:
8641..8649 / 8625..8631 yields 1.4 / 0.22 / 0.16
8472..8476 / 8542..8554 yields 0.3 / 0.11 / 0.36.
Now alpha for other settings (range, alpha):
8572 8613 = 32.73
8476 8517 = 32.94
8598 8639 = 32.72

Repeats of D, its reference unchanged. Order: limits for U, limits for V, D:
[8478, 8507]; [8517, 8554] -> 1.05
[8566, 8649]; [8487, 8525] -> 0.99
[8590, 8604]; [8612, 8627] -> 0.99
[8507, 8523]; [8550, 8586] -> 1.01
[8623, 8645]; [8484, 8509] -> 1.00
